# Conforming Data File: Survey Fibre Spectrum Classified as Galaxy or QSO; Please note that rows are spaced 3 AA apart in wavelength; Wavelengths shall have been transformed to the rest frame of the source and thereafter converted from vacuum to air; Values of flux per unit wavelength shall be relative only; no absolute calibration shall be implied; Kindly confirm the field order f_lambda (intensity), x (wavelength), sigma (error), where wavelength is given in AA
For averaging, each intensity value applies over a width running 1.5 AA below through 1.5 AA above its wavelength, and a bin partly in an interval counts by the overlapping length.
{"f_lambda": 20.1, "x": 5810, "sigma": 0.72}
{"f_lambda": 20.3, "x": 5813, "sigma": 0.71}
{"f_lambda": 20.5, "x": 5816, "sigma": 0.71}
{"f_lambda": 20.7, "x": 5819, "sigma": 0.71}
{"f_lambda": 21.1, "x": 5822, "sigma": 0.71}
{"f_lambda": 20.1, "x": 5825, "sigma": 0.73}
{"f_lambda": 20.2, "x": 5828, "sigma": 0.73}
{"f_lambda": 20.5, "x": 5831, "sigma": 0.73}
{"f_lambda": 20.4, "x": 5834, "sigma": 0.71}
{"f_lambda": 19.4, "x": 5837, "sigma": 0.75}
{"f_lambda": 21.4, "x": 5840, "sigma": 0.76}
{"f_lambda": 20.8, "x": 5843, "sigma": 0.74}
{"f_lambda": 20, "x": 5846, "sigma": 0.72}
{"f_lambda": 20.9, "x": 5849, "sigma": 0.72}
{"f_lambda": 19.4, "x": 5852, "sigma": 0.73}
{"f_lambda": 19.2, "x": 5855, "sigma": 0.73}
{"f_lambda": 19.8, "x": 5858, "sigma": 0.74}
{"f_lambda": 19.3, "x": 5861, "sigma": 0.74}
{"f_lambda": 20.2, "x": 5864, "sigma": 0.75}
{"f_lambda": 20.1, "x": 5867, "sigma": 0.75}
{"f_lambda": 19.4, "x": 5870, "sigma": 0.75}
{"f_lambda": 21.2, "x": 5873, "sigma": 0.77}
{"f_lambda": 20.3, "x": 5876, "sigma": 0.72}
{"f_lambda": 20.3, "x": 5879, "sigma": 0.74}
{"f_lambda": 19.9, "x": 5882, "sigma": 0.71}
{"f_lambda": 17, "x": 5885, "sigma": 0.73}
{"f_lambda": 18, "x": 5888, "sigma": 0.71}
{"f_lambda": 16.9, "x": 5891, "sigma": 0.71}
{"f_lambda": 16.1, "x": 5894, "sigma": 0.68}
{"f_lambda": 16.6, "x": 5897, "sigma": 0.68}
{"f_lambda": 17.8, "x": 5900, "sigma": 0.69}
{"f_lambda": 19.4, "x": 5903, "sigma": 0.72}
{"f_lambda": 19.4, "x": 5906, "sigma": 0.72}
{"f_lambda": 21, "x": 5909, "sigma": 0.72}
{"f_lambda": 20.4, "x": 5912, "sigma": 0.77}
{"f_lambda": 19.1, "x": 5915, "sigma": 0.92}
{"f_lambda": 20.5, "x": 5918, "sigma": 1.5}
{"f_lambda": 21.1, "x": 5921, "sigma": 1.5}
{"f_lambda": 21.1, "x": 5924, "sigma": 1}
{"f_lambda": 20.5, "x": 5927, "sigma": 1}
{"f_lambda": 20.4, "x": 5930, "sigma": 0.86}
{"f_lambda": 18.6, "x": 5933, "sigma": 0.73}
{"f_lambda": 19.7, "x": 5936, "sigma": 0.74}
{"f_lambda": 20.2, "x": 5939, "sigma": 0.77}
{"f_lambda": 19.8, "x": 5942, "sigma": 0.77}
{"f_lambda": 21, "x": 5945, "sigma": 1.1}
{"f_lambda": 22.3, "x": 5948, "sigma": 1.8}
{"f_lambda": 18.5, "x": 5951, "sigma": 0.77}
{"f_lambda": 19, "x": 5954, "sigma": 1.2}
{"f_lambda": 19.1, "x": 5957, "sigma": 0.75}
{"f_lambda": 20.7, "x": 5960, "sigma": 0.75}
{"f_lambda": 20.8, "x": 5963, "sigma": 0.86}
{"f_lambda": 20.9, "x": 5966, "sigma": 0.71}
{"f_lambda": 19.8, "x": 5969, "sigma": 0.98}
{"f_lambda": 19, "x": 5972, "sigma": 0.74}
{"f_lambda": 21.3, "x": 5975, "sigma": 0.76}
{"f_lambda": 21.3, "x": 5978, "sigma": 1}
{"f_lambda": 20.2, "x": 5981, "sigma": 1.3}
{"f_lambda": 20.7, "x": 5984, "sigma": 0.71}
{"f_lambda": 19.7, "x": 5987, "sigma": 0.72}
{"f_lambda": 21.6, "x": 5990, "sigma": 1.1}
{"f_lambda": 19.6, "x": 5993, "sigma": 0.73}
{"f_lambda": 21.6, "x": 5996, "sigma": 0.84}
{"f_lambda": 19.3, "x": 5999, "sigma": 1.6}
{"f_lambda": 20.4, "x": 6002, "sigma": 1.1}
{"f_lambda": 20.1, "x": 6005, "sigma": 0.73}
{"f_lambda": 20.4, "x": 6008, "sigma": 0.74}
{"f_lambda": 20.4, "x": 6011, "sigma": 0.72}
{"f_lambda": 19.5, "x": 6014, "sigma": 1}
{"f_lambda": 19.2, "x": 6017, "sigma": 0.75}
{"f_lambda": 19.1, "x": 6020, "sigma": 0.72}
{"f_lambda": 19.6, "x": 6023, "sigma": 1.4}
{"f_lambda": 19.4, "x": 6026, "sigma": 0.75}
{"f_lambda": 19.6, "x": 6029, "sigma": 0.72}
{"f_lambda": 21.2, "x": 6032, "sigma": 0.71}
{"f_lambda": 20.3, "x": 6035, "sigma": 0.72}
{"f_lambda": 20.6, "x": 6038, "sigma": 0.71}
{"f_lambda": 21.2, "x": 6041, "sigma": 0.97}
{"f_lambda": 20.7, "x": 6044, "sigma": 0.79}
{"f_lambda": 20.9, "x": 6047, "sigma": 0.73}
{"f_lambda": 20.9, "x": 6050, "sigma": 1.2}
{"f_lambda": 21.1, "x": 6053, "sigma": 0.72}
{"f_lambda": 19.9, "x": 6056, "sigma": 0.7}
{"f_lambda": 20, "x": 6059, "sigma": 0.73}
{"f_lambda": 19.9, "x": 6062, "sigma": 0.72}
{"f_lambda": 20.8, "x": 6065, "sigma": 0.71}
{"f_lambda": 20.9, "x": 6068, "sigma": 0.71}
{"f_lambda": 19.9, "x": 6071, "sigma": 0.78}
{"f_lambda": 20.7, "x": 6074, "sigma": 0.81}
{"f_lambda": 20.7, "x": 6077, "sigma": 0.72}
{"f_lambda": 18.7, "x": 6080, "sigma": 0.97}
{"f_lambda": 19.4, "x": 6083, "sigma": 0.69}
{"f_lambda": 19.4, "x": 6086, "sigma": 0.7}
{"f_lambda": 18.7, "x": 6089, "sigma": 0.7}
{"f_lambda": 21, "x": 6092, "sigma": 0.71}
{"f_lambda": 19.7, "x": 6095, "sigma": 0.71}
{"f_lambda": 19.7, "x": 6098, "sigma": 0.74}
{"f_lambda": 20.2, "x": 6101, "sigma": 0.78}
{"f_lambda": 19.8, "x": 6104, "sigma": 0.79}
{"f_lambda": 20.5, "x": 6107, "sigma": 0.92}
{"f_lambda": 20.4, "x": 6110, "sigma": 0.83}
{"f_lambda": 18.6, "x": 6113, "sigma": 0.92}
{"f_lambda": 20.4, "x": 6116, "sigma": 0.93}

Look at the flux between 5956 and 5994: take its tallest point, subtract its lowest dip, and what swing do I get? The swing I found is 2.6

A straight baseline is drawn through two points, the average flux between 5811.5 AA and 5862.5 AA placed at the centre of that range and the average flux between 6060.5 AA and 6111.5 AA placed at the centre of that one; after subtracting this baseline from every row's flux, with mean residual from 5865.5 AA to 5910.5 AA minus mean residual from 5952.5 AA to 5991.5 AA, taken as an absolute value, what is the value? 1.49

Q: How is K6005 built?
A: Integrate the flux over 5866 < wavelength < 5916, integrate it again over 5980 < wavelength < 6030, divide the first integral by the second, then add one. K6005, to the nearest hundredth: 1.95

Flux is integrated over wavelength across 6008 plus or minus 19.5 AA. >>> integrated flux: 781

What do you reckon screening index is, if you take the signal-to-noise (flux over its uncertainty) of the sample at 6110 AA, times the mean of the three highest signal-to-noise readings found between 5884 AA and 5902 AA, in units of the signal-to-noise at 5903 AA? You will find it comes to 23.0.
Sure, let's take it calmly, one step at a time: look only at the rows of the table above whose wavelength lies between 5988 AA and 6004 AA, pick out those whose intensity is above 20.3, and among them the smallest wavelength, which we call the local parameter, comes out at 5990 AA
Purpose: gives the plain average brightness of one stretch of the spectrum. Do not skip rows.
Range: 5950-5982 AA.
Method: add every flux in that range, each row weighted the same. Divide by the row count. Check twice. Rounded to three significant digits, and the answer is 20.1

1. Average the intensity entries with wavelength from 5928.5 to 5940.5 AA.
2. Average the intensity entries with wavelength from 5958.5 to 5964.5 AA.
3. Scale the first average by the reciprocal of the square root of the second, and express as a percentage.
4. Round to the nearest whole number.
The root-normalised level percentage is 433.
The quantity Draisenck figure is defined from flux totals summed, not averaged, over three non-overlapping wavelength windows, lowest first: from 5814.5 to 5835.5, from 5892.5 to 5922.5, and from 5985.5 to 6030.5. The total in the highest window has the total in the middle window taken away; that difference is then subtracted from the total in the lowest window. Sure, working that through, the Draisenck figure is 35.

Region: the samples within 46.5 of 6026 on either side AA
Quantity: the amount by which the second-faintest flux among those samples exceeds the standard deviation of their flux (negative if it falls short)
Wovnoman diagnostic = 18.5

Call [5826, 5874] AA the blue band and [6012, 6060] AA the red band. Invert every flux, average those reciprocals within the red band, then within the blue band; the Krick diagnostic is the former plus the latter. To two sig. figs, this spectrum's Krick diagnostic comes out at 0.099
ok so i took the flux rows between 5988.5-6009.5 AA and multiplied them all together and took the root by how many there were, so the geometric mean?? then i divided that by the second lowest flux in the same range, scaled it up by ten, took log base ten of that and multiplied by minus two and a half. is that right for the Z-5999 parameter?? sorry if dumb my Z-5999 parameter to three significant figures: -2.54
